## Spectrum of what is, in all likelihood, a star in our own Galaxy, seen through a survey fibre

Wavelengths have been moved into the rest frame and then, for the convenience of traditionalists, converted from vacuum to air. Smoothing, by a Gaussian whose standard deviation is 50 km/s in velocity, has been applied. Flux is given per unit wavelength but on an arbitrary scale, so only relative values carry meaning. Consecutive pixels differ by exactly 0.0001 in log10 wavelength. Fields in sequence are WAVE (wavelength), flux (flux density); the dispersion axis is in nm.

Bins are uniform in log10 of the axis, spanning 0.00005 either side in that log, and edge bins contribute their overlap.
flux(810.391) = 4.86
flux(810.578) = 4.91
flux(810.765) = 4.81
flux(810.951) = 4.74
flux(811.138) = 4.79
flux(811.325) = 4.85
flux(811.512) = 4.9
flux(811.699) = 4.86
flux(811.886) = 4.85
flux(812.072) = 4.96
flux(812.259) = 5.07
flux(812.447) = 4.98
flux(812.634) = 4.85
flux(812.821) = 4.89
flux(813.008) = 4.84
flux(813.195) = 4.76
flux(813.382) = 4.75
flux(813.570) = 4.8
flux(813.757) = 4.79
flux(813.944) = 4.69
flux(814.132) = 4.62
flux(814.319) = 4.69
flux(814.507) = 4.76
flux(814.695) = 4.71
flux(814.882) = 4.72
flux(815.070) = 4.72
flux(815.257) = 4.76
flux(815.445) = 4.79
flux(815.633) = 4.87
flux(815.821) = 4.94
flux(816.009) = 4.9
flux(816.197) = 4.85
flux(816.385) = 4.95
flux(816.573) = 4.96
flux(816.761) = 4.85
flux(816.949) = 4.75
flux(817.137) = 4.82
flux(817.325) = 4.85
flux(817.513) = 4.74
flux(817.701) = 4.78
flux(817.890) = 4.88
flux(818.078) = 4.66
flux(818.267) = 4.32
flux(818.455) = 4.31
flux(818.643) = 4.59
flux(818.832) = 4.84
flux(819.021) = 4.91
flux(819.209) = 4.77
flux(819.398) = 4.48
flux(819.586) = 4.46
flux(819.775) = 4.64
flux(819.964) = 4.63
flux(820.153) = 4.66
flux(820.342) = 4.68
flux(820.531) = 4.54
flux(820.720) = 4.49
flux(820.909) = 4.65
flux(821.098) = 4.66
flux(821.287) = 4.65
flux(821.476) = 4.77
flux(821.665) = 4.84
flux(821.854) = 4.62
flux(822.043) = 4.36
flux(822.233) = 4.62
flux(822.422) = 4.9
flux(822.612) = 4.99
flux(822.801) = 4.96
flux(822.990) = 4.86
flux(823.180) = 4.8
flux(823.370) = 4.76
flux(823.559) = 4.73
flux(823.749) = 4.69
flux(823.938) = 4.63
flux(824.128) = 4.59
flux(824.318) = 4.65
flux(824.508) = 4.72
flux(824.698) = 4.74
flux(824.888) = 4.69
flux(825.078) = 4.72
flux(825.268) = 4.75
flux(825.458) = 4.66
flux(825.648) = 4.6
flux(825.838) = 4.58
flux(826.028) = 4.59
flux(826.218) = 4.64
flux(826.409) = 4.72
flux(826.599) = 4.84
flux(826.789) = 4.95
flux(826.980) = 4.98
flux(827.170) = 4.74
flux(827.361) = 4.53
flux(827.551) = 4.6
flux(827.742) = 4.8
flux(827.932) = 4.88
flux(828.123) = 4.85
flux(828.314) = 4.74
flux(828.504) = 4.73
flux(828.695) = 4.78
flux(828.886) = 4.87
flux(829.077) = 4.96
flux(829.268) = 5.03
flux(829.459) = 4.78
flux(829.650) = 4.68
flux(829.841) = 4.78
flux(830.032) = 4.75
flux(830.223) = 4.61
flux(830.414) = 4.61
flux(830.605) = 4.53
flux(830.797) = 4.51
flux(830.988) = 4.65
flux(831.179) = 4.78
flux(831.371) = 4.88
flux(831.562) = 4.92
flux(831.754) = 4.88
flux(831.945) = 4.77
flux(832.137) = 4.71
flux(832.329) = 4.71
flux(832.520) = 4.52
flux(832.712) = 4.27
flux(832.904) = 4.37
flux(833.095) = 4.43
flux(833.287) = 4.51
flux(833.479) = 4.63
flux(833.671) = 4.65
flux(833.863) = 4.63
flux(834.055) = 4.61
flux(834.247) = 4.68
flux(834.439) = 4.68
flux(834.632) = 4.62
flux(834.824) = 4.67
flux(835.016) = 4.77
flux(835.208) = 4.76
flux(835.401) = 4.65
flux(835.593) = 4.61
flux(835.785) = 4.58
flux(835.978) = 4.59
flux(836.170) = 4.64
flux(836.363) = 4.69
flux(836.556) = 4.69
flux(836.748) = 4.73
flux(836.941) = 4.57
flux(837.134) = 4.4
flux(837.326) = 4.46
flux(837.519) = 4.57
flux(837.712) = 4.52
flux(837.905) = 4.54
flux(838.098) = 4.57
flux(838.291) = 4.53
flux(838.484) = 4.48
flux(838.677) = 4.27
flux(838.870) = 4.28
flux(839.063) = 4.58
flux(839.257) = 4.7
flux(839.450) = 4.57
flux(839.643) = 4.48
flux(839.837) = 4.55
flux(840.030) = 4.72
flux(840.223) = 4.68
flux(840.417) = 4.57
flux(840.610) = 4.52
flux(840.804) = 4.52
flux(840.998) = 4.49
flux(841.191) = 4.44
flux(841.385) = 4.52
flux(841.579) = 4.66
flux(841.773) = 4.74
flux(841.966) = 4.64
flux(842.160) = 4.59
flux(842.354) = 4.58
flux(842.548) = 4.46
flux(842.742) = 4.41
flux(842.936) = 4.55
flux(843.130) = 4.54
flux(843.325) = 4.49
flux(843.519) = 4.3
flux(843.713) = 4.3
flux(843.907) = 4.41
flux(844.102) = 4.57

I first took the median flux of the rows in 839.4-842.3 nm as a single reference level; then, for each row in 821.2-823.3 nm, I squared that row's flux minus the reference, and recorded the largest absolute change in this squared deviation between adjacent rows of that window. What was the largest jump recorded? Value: 0.106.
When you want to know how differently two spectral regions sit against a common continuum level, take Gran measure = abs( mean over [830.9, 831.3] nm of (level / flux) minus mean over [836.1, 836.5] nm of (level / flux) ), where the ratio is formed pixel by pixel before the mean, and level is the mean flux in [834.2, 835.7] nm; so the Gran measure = 0.010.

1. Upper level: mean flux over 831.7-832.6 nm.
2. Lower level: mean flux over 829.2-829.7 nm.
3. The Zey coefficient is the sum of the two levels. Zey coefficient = 9.55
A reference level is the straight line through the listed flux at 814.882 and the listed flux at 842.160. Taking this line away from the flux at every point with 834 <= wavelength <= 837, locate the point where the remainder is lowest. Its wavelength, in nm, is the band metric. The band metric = 836.941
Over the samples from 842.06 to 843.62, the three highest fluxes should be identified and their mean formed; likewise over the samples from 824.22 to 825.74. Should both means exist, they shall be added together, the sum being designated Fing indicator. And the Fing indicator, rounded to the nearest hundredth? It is 9.31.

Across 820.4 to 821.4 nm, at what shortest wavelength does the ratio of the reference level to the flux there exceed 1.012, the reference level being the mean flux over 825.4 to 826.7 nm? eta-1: 820.531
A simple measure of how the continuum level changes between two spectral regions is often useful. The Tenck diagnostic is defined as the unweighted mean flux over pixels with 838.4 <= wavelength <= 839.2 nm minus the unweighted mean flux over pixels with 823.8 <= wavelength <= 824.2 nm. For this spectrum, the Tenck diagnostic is -0.21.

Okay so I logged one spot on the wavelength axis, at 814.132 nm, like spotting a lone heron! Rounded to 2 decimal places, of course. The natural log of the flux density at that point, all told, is 1.53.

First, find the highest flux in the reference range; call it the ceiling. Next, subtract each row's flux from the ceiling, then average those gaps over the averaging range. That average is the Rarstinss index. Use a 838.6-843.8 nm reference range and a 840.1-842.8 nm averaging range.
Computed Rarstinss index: 0.18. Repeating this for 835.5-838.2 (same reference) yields 0.16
